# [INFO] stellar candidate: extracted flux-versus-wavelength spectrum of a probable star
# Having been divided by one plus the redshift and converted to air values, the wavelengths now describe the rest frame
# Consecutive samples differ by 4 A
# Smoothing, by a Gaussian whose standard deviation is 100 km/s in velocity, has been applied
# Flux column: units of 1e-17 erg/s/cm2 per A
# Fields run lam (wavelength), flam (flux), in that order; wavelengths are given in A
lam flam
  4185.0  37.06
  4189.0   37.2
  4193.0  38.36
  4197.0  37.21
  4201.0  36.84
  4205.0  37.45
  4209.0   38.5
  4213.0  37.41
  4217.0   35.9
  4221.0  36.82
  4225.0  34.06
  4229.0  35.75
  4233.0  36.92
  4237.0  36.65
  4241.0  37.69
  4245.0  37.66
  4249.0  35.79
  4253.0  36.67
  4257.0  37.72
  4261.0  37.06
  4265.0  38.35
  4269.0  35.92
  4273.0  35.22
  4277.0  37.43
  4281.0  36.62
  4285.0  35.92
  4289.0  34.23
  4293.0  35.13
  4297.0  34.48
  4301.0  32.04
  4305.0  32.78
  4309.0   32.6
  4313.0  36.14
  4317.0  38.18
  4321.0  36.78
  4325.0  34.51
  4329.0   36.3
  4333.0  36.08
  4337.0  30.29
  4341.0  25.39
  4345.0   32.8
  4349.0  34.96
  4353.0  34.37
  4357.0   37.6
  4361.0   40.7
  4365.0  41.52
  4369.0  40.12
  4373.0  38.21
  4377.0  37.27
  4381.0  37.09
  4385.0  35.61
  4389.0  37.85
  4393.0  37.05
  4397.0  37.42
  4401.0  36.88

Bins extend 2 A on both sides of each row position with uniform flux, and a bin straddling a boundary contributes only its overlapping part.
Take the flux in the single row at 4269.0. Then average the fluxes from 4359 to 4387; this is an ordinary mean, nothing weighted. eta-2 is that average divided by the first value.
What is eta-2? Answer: 1.08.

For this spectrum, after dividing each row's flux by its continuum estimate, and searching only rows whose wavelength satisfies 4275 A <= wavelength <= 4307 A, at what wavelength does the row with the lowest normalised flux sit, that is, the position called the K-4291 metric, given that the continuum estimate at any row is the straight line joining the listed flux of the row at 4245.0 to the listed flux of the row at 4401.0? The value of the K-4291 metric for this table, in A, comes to 4301.0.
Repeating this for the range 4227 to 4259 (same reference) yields 4229.0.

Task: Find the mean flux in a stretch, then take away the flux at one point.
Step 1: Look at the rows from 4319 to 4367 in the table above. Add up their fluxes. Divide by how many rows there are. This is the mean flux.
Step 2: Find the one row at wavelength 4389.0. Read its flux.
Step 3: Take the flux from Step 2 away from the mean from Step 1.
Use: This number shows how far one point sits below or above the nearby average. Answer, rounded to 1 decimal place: -2.7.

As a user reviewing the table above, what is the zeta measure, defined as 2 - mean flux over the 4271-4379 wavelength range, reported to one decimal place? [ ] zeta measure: -33.5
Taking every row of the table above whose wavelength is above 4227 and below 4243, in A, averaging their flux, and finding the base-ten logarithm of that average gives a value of 1.57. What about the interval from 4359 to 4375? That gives 1.60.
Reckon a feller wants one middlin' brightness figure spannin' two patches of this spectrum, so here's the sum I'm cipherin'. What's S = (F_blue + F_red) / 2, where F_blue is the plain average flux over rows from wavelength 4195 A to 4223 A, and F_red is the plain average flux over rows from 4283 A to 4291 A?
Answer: 36.1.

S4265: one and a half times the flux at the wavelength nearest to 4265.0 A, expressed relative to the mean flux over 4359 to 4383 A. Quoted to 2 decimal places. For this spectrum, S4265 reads 1.47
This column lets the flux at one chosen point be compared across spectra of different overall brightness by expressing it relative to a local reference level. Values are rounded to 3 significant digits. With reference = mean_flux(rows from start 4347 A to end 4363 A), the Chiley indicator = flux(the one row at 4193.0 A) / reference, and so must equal 1.04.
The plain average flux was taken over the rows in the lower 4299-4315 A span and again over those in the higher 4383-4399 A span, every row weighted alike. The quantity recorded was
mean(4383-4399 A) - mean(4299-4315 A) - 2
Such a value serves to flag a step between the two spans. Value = 1.6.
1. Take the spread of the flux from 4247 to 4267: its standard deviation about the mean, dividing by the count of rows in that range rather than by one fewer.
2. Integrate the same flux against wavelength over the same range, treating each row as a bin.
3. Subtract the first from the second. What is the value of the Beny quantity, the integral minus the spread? 741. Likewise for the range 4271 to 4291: 717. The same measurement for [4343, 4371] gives 1045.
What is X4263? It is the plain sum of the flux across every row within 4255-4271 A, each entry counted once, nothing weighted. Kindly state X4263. 149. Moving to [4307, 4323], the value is 144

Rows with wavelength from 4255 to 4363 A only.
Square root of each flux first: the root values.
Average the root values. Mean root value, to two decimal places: 5.93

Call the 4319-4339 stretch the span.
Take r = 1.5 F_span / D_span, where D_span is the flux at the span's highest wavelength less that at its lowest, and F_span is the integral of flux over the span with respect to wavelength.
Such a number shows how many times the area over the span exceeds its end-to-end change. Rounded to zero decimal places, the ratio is -161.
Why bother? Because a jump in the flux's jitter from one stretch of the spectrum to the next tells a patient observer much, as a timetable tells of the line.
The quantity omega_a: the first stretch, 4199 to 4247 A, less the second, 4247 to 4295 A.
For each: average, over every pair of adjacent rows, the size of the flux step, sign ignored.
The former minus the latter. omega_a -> -0.1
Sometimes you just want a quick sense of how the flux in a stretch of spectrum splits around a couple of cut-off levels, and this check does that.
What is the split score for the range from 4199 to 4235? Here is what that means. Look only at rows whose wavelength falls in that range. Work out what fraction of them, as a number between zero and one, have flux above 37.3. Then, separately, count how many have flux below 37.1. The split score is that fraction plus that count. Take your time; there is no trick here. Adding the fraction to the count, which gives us 6.3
